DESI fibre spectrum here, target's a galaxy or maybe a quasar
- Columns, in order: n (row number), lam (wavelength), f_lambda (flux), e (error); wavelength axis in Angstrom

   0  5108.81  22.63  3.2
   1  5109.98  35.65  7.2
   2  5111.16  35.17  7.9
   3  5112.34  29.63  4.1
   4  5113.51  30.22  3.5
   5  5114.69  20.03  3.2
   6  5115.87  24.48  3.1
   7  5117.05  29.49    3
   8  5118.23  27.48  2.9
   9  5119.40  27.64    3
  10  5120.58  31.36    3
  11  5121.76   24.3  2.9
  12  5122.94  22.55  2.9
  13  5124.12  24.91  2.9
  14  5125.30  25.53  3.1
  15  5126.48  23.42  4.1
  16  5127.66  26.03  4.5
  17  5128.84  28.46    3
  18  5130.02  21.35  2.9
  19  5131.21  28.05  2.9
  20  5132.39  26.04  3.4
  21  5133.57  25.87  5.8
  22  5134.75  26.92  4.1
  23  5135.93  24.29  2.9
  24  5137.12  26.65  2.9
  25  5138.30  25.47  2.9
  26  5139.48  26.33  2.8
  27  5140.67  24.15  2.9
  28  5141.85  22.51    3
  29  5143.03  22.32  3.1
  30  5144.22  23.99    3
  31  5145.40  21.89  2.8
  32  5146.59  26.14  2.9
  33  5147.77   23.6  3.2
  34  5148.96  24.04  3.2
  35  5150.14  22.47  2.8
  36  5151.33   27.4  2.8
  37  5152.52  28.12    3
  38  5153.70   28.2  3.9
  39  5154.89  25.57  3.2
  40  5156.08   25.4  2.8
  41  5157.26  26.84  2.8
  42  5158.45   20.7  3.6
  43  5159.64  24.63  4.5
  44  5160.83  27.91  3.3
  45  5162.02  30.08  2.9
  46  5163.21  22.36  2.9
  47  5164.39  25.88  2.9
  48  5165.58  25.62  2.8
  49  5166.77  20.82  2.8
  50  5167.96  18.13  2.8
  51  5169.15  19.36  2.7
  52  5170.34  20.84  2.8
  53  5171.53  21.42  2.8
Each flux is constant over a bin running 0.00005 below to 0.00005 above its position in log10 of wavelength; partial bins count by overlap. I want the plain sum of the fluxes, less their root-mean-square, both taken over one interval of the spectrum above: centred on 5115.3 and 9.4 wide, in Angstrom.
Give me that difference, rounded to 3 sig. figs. 196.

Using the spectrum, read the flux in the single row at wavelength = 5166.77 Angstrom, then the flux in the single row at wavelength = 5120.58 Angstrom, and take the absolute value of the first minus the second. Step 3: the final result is 10.5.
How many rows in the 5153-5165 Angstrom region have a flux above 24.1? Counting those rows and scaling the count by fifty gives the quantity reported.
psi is 400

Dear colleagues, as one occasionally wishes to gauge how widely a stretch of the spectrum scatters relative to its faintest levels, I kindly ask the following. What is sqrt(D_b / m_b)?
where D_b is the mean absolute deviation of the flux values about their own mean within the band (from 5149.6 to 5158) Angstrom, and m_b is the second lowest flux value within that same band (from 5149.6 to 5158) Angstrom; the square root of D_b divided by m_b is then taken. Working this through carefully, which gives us 0.25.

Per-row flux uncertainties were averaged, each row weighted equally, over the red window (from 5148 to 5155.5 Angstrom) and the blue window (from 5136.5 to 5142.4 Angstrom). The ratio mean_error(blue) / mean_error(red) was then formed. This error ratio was 0.92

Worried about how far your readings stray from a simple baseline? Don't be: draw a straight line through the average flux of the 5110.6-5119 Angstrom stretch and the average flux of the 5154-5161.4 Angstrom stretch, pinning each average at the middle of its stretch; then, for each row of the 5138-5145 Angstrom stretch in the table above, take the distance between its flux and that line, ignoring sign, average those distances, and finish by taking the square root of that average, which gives 1.5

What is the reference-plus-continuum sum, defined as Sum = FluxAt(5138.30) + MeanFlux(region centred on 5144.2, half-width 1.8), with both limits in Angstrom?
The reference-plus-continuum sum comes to 48.2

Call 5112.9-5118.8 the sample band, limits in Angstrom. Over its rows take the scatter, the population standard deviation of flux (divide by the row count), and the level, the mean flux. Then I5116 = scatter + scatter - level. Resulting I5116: -18.9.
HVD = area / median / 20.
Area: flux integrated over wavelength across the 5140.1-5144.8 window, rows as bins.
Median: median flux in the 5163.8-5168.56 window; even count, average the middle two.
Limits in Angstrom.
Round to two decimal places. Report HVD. 0.24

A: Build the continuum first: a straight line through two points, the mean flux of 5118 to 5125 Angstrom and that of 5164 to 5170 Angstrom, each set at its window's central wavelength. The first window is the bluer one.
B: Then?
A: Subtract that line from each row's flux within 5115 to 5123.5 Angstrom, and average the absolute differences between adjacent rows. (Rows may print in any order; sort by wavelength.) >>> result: 3.3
